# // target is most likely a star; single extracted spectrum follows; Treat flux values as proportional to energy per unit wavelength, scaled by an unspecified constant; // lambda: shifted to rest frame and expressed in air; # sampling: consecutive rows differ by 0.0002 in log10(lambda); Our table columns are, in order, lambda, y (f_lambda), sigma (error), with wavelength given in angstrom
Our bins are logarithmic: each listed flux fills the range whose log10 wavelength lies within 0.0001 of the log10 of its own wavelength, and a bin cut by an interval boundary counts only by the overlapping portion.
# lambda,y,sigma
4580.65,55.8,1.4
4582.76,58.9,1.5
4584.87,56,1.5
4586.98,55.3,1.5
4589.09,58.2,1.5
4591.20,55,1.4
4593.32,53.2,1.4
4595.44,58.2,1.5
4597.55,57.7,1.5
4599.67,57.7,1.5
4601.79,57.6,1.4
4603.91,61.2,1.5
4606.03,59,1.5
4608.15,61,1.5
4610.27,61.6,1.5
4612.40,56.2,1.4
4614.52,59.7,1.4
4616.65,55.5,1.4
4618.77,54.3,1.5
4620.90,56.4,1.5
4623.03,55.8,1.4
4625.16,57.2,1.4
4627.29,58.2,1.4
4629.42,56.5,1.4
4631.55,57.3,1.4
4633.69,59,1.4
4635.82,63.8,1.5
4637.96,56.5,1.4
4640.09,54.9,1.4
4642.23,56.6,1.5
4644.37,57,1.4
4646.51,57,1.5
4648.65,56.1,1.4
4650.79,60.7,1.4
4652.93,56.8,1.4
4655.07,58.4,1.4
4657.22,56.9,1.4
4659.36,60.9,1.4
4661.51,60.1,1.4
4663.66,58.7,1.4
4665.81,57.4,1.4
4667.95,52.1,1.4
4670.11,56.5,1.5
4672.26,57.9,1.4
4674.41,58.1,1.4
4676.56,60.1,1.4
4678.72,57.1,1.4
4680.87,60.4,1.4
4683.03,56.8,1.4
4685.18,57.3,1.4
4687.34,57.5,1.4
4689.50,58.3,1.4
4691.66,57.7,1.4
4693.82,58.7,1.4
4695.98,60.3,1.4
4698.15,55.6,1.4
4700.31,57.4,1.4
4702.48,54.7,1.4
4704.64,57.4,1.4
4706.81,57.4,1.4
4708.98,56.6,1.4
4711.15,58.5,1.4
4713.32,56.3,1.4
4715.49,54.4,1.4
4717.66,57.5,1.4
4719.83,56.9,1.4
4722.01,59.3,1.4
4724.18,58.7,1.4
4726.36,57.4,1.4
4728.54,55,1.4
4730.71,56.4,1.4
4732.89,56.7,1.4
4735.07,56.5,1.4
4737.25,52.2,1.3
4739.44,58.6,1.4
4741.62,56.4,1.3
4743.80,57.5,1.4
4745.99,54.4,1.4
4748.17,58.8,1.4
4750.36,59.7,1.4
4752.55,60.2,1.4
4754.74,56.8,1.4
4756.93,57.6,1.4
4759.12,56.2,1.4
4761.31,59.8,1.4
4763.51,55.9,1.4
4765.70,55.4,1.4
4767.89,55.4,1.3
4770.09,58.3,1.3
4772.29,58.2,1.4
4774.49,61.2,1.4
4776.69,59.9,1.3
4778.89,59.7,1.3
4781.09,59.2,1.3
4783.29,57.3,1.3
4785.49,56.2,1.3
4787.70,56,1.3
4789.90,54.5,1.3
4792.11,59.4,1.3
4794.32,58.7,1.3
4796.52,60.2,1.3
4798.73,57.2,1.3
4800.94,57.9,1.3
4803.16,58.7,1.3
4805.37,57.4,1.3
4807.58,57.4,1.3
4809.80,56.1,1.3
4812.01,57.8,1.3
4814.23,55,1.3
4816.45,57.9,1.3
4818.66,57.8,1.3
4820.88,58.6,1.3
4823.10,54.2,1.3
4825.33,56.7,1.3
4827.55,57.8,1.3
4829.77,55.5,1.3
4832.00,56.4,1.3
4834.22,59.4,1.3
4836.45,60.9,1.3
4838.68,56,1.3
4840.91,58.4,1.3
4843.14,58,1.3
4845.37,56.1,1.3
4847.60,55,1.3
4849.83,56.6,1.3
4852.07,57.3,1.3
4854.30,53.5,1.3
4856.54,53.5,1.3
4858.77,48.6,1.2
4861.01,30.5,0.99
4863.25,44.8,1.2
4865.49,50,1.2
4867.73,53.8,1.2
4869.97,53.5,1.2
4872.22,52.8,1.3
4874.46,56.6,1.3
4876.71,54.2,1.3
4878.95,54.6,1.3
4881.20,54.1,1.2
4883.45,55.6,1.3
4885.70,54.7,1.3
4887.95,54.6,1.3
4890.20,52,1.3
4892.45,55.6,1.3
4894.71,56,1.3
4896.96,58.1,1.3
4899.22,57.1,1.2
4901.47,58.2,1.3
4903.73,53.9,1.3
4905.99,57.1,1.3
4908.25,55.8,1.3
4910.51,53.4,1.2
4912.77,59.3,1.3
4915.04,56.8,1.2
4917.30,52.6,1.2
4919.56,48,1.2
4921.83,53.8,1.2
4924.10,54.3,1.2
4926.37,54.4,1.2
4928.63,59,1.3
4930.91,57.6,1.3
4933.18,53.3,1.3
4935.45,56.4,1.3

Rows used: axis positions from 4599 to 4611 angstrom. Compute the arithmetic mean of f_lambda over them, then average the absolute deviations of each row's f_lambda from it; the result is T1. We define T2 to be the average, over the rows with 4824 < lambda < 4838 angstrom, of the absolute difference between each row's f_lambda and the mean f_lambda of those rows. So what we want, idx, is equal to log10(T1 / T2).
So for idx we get 0.00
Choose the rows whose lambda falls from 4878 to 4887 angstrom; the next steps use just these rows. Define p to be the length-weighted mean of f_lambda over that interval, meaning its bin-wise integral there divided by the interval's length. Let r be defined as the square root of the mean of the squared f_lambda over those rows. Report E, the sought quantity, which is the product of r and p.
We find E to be 2996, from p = 54.7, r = 54.8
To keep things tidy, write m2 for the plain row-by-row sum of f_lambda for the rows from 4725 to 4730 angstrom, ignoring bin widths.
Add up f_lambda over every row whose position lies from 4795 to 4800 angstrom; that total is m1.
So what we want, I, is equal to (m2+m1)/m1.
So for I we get 1.96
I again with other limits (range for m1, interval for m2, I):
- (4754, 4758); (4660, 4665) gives 2.04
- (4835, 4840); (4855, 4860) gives 1.87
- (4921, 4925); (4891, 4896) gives 2.03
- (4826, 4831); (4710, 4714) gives 2.01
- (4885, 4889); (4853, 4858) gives 1.98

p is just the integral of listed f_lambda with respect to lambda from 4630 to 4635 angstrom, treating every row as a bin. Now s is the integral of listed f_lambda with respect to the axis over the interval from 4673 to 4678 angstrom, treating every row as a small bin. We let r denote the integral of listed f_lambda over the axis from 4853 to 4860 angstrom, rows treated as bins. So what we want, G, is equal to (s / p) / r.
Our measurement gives 0.0028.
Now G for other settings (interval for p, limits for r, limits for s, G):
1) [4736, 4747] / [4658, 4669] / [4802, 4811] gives 0.0013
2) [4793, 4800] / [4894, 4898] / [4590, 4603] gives 0.0078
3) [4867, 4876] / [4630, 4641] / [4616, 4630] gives 0.0025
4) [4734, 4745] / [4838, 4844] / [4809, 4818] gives 0.0024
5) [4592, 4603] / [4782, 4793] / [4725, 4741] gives 0.0023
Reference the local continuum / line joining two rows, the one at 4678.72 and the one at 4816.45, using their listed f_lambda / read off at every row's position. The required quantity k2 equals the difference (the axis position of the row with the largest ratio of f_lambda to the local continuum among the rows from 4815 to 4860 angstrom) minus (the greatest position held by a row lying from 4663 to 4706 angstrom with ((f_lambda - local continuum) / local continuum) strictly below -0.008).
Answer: 134.0 angstrom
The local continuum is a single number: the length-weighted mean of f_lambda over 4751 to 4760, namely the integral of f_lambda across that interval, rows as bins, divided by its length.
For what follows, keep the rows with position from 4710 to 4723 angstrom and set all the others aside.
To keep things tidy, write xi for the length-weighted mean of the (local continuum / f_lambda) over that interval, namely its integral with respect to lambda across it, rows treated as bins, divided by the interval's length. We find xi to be 1.01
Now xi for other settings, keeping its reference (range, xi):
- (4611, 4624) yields 1.03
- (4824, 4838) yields 1.00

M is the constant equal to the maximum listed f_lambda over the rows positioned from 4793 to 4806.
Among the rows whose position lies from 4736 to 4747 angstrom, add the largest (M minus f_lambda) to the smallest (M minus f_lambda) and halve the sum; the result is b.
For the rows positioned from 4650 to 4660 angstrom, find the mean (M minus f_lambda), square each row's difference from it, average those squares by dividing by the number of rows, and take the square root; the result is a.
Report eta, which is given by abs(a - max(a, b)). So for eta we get 3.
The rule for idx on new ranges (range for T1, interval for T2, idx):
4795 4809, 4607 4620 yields -0.49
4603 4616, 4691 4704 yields 0.00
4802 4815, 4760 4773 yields -0.20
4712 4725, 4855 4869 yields -0.67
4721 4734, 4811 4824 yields -0.10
